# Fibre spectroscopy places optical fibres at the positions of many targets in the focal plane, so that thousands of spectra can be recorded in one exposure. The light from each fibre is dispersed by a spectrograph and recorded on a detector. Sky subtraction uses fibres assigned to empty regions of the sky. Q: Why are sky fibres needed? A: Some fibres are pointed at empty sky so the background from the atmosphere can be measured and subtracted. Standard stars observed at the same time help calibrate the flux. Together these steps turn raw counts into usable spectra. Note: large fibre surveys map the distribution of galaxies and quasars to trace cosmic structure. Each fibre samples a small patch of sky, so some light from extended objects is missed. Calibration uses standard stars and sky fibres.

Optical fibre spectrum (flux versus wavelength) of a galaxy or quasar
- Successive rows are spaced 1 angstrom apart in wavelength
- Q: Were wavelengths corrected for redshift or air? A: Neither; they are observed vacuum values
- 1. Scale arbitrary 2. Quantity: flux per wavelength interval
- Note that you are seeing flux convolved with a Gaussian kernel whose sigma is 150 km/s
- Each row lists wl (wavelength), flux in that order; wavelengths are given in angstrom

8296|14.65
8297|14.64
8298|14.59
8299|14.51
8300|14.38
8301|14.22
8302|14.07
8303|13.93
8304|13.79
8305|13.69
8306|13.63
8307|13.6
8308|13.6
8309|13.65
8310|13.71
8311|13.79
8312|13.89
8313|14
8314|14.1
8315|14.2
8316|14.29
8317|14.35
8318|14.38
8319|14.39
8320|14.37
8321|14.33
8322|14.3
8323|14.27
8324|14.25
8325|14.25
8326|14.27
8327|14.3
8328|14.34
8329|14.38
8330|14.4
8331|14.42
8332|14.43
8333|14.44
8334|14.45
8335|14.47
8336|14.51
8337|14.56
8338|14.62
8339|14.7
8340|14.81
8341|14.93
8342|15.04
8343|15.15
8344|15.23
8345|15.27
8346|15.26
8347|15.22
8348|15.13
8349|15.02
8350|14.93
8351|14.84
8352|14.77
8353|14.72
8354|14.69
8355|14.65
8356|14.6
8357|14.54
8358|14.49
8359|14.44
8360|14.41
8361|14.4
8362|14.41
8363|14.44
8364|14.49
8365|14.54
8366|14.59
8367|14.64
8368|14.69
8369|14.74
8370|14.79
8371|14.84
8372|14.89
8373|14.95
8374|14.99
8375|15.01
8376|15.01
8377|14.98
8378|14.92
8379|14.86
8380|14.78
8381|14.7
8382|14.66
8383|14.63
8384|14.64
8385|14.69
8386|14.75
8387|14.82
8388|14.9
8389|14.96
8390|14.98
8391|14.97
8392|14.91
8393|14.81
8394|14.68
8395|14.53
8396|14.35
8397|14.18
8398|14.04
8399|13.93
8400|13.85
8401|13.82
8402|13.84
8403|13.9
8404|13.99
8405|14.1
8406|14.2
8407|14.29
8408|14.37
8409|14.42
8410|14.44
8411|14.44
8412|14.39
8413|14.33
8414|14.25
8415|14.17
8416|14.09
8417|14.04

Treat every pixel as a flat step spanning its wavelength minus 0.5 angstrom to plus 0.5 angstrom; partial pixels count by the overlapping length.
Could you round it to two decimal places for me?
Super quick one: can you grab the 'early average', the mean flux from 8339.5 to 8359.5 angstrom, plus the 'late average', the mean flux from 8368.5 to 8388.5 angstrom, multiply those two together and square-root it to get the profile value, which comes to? 14.86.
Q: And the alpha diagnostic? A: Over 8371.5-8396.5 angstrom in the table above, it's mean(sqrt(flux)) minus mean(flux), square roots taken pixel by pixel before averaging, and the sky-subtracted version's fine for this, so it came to -11.0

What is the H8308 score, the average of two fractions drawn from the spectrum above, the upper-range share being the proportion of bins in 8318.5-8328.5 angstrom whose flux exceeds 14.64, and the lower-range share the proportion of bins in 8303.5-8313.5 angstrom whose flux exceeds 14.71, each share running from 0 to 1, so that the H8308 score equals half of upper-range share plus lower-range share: 0.0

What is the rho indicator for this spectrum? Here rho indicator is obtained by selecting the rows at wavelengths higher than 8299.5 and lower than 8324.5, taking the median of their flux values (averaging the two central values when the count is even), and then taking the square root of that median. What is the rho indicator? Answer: 3.75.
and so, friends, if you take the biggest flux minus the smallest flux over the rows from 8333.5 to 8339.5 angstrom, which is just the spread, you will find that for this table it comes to 0.250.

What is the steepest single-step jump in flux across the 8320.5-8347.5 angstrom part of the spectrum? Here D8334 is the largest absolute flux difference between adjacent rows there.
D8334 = 0.12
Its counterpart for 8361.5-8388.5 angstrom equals 0.08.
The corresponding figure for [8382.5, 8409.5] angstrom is 0.18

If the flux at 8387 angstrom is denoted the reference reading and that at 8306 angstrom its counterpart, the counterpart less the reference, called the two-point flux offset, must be -1.2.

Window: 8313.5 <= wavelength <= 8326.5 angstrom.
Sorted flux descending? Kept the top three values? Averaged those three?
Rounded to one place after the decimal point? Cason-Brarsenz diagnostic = 14.4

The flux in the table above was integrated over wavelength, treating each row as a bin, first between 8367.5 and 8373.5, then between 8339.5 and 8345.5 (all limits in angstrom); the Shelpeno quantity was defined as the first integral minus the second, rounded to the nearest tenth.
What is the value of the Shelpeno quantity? -1.5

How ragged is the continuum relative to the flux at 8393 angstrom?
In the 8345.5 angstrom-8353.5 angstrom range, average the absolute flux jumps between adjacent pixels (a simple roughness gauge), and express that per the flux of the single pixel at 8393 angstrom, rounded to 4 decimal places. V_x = 0.0052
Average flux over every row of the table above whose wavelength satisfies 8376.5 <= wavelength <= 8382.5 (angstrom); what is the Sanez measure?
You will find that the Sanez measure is 14.8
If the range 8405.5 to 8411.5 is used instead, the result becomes 14.4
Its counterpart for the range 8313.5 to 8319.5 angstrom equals 14.3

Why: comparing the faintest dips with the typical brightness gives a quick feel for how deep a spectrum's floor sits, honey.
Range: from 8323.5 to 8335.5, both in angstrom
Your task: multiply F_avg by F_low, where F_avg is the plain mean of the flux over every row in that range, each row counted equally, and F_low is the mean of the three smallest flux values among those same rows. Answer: 205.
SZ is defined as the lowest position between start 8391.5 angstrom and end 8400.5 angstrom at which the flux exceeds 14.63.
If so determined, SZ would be 8392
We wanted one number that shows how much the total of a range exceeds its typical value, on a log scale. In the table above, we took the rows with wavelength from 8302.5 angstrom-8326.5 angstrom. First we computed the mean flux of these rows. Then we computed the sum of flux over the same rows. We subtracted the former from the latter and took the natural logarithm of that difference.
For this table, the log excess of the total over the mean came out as 5.78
